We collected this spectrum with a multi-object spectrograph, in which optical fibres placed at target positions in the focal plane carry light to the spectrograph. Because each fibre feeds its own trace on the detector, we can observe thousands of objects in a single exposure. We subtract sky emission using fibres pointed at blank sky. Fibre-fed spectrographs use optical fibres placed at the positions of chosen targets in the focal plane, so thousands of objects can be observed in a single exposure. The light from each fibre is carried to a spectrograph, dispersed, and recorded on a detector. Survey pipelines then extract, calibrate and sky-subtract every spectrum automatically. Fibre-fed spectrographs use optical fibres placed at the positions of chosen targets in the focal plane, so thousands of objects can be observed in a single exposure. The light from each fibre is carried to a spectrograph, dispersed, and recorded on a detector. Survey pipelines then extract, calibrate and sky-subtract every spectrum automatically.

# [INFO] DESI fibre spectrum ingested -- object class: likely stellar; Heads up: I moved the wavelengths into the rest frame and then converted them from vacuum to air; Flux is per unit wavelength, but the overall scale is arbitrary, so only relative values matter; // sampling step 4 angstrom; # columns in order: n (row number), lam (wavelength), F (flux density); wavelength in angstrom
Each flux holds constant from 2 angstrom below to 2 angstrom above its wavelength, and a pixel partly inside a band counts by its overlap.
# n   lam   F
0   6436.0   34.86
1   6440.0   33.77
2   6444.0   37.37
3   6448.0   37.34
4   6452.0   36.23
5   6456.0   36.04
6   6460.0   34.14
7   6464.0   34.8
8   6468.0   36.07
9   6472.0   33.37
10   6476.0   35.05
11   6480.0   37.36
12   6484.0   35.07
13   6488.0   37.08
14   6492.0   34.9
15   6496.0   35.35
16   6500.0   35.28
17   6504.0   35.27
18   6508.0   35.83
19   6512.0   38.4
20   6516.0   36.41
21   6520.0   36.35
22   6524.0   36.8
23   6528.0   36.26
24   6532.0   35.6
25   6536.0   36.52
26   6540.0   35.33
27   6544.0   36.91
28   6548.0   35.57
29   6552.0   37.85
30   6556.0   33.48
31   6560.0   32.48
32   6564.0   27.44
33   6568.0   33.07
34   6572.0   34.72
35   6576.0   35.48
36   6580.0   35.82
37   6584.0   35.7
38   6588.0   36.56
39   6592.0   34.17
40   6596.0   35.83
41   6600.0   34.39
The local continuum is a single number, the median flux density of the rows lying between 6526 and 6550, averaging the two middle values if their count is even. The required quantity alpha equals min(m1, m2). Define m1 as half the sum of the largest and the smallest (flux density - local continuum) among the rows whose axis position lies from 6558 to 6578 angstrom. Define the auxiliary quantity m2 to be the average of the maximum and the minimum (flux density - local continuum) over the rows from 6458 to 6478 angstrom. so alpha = -4.5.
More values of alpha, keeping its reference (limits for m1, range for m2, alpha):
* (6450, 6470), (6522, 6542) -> -0.7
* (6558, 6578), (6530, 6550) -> -4.5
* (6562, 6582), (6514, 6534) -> -4.3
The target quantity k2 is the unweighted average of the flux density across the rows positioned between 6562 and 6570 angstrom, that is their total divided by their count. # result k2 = 30.3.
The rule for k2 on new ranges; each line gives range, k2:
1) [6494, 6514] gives 36.0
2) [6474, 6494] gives 35.9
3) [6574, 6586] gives 35.7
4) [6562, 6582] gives 33.3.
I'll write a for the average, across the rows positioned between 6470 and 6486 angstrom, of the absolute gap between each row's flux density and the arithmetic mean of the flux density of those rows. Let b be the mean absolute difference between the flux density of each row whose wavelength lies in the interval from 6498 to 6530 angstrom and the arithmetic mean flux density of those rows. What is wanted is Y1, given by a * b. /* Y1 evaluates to 0.7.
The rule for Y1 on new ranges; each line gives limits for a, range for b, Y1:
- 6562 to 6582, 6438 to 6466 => 3.0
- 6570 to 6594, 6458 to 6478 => 0.5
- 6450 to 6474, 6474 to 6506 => 0.8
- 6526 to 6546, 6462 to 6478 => 0.4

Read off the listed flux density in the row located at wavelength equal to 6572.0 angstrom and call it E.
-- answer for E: 34.72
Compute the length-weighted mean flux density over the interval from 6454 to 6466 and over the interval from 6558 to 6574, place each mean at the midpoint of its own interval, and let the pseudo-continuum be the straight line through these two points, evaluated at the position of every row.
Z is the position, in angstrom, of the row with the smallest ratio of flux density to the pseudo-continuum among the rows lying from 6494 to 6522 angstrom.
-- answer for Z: 6496.0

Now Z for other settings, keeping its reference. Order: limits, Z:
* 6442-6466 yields 6460.0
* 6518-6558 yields 6556.0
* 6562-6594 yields 6564.0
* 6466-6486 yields 6472.0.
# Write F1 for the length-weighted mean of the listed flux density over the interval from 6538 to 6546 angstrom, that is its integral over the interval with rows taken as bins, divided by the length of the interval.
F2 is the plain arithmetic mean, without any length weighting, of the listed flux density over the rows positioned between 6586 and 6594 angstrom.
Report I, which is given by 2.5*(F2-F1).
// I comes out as -2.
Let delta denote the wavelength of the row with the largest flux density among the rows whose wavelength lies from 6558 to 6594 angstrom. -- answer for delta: 6588.0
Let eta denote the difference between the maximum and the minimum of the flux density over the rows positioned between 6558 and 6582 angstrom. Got 8.4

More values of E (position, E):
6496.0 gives 35.35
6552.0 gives 37.85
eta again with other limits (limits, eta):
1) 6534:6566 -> 10.4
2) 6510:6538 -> 2.8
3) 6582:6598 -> 2.4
